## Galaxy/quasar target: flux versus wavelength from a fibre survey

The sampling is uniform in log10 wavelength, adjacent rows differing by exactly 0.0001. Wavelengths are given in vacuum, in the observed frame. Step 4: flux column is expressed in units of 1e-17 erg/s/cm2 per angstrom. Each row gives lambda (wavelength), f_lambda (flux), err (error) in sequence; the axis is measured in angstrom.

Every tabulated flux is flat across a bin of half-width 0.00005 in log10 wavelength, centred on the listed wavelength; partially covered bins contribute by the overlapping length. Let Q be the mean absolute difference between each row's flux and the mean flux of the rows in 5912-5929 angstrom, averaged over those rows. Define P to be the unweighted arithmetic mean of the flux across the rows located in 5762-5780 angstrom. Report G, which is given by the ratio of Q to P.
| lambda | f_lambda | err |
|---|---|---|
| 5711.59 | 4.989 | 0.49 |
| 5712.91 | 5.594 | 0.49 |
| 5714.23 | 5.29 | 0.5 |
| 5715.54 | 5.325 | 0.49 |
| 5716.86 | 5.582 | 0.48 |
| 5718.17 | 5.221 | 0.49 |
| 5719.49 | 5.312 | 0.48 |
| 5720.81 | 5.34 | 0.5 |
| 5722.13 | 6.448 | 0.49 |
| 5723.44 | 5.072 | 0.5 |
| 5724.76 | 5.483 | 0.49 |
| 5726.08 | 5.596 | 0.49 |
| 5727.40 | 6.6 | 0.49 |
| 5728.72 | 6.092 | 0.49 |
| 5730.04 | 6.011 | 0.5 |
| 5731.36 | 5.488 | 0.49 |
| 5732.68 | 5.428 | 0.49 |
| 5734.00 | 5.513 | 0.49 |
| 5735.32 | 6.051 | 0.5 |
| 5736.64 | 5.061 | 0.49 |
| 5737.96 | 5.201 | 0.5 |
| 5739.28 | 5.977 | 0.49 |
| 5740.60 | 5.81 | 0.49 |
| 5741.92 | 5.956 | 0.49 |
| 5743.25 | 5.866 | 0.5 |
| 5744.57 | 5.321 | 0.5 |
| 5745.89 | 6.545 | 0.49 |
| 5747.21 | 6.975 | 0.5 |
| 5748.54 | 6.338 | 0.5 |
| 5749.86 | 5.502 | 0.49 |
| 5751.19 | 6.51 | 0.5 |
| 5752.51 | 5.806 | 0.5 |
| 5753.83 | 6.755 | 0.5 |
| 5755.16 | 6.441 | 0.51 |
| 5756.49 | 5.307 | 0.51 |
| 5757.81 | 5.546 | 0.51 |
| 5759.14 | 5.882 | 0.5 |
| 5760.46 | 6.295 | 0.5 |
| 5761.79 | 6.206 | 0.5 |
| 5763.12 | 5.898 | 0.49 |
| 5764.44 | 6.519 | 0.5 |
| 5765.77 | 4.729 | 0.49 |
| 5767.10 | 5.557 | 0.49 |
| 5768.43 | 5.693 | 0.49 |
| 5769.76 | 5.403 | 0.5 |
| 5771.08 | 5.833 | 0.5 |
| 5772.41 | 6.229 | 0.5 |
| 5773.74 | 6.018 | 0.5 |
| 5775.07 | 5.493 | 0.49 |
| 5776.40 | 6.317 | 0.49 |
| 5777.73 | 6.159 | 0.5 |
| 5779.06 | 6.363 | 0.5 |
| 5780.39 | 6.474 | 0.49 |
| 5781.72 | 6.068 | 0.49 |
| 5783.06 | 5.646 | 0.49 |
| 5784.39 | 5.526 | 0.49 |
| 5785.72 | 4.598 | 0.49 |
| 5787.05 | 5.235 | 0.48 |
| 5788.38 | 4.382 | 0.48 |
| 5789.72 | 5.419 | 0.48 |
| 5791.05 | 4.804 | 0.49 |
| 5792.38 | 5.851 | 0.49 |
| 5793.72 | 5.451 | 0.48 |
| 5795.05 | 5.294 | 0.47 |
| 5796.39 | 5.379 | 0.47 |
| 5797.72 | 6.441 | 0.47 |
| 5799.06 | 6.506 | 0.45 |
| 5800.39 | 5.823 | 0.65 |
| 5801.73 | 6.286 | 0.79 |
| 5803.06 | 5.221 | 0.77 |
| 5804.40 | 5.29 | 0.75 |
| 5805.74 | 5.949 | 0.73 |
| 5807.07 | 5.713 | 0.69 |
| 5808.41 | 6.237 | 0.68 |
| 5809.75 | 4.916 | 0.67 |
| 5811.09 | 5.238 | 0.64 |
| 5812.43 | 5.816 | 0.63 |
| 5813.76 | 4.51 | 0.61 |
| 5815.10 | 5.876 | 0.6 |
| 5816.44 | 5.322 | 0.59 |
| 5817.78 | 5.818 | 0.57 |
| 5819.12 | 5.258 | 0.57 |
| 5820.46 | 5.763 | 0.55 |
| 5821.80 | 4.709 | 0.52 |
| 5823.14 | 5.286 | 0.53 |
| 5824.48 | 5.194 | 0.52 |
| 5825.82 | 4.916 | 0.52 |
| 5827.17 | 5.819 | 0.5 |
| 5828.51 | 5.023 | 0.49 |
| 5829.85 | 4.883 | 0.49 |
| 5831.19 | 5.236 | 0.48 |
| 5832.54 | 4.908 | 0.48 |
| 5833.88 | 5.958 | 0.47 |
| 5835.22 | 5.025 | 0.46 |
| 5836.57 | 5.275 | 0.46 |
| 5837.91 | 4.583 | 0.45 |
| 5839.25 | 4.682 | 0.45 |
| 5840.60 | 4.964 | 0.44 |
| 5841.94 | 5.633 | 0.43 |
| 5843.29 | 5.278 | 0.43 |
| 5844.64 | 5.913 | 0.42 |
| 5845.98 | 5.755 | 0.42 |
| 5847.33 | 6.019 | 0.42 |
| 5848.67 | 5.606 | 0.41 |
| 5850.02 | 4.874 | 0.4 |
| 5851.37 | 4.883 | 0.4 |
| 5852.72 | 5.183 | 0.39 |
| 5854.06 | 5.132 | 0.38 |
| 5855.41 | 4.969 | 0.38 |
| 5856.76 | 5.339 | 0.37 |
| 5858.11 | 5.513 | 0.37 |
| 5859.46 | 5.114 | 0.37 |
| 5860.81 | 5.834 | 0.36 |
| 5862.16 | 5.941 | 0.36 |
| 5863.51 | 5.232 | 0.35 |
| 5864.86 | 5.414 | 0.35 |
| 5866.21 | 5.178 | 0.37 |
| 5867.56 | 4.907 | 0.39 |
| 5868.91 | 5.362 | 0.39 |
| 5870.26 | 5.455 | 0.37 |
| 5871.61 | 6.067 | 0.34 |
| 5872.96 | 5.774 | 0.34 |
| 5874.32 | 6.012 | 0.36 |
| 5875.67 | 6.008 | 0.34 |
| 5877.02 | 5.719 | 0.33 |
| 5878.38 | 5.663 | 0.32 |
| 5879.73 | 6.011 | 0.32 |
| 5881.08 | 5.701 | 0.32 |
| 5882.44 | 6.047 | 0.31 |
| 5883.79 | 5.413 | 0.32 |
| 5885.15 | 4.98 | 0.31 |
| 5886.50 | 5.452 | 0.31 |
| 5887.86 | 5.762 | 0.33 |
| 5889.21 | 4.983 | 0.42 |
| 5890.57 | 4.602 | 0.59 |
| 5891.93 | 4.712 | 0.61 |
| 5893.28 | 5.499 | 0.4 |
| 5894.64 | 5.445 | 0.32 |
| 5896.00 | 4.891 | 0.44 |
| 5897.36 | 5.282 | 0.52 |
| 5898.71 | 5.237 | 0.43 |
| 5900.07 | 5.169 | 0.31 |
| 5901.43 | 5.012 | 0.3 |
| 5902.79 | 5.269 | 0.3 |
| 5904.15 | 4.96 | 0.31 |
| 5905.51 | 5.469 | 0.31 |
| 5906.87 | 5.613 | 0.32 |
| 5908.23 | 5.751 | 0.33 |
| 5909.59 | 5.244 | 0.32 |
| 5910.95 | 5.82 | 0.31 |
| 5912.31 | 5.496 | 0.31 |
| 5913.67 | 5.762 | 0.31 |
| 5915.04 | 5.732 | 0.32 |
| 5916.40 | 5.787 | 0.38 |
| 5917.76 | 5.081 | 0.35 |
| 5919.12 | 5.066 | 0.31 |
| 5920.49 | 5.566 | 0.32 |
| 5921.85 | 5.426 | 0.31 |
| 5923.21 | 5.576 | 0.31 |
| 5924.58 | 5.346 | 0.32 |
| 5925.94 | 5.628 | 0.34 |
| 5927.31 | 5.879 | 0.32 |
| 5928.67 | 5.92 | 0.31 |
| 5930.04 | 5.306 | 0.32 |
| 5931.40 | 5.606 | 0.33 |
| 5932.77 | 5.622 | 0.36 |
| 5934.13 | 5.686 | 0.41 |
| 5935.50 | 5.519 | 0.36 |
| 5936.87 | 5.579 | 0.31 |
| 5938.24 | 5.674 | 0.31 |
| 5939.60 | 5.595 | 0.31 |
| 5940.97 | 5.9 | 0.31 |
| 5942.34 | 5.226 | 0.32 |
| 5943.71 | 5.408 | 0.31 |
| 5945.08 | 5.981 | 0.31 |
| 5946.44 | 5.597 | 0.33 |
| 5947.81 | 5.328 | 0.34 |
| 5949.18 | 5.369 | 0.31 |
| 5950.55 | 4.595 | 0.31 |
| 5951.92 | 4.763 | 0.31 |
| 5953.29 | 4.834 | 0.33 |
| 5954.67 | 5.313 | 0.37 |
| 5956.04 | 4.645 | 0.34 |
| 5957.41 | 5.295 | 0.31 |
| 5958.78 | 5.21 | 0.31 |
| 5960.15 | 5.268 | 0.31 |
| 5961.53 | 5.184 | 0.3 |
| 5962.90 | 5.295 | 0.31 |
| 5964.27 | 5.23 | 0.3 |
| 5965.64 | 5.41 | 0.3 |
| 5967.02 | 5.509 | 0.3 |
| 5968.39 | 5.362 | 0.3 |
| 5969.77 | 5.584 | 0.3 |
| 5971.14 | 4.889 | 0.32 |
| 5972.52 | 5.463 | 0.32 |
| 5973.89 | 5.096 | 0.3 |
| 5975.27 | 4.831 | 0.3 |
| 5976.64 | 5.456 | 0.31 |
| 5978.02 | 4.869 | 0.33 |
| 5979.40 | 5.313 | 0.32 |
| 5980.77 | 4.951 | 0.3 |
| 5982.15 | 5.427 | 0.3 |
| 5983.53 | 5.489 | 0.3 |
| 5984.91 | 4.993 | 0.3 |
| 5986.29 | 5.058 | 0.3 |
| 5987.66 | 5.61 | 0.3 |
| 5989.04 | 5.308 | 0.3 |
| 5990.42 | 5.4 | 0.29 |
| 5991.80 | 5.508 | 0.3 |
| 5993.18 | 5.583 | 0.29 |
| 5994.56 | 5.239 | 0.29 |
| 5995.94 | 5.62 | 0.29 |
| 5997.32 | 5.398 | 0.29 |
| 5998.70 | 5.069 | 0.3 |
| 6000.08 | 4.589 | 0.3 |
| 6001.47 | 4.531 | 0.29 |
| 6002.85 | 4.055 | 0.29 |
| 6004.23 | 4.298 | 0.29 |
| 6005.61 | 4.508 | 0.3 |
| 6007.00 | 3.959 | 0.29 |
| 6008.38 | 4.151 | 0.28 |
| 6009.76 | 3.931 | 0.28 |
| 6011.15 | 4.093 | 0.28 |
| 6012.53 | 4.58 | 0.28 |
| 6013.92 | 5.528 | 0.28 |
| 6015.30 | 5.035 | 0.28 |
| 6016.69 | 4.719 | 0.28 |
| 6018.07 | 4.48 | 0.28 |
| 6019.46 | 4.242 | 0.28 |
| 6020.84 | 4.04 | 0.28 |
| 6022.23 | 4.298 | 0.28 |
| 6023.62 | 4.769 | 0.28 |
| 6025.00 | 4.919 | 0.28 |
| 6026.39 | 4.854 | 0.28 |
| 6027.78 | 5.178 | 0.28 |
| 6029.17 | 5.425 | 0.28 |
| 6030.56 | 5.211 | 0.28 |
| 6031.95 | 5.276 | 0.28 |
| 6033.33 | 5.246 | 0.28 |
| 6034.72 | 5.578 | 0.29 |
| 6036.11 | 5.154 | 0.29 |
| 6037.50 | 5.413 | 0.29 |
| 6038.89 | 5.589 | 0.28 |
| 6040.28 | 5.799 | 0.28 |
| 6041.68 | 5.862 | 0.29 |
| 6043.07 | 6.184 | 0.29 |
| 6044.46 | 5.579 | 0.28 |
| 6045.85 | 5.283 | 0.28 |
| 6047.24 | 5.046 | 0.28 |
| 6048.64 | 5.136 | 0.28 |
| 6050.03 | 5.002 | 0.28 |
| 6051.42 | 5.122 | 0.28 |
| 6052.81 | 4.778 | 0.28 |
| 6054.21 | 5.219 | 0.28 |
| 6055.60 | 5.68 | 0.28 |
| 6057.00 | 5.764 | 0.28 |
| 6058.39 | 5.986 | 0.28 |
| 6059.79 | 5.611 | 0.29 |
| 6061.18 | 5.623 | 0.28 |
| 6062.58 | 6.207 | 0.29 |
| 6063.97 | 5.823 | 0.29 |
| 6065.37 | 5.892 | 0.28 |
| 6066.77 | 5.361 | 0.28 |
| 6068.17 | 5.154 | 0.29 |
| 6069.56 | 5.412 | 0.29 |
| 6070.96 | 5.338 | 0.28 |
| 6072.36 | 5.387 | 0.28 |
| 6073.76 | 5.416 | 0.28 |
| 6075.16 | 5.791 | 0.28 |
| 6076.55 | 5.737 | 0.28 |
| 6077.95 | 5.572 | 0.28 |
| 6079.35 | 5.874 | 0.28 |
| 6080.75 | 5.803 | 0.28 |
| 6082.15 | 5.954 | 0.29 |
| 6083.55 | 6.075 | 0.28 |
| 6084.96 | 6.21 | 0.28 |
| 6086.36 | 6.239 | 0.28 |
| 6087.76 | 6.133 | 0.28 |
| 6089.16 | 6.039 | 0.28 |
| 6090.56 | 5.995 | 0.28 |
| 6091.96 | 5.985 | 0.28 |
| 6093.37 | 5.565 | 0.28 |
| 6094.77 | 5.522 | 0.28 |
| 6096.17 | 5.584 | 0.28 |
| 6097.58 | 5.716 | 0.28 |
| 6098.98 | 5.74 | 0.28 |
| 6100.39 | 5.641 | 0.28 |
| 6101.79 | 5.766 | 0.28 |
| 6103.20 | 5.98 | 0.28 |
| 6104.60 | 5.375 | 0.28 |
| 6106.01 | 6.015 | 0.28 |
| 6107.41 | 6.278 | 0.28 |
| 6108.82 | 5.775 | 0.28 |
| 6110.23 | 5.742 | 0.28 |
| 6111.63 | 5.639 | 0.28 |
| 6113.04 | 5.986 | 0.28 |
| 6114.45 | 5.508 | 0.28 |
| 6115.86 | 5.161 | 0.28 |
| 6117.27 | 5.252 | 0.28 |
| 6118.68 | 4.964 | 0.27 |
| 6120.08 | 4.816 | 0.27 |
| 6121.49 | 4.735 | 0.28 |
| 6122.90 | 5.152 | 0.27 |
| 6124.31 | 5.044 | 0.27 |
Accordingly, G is 0.036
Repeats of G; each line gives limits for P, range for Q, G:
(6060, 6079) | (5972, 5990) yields 0.042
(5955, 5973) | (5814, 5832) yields 0.059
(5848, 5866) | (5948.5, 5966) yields 0.046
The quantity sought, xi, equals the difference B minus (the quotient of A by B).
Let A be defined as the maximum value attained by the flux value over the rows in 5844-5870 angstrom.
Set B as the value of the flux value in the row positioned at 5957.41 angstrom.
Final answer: 4.16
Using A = 6.019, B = 5.295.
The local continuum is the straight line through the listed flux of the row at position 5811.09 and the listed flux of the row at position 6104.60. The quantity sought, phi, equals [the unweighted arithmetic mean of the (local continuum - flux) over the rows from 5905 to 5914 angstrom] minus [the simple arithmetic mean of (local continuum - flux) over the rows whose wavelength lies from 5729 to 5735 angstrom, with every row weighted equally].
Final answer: 0.10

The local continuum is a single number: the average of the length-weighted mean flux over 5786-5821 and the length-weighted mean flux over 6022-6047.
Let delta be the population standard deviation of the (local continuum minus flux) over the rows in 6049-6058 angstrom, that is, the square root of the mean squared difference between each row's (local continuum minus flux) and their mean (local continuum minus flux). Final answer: 0.354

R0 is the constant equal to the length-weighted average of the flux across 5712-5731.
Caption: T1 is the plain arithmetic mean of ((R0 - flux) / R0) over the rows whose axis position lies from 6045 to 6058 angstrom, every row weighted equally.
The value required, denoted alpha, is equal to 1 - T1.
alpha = 0.93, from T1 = 0.07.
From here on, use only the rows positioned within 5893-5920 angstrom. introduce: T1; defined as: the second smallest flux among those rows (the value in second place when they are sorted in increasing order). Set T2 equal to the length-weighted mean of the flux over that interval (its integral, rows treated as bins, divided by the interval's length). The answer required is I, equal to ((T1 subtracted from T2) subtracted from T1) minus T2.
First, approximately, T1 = 4.96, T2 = 5.4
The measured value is -0.83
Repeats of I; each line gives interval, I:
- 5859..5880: -0.98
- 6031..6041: -0.37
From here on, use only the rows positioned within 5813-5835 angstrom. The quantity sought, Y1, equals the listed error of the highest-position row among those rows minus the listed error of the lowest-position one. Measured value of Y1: -0.140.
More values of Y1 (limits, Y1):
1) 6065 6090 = 0.000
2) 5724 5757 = 0.020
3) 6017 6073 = 0.000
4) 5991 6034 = -0.020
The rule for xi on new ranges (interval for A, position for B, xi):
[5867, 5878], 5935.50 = 4.42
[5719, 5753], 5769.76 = 4.11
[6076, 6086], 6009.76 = 2.35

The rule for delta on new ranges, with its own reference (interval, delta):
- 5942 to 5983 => 0.306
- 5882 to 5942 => 0.332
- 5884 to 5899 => 0.345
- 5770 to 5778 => 0.278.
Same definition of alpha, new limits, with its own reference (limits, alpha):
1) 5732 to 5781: 1.05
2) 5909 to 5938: 0.99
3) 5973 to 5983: 0.91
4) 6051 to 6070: 0.99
